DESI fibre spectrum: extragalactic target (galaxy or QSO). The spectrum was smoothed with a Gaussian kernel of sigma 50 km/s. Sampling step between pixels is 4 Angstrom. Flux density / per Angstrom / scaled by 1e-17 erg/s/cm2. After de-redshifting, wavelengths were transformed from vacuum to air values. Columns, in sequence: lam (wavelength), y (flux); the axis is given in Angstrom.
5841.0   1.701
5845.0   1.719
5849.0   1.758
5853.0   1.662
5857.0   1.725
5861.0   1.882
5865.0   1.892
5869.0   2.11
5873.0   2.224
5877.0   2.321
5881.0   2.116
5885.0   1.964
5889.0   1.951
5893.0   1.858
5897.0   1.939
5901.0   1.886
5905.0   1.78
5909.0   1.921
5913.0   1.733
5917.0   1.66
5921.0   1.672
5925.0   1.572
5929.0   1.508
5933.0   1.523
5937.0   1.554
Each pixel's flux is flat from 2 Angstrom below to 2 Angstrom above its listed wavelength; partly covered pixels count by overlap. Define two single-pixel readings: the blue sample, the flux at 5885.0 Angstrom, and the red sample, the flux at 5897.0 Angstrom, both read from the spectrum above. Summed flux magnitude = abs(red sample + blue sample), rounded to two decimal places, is 3.90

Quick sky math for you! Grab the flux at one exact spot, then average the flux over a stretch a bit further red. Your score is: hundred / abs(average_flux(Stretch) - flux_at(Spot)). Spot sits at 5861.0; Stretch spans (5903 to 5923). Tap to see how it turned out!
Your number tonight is 776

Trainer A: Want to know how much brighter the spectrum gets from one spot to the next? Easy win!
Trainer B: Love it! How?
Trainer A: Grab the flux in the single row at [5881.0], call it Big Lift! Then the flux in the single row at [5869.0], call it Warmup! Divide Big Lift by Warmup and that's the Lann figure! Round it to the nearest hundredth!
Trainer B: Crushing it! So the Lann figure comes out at 1.00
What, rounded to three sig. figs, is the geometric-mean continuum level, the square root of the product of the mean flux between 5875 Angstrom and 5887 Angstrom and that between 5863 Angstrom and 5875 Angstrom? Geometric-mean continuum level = 2.10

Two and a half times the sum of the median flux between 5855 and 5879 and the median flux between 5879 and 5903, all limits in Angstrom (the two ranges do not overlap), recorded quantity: 9.9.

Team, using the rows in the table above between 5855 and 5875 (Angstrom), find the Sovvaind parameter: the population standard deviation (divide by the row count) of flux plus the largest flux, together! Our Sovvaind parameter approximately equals 2.40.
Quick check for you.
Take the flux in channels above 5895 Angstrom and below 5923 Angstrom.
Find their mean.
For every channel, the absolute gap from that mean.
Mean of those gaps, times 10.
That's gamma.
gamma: 1.0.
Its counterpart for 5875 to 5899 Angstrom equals 1.3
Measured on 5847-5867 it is 0.8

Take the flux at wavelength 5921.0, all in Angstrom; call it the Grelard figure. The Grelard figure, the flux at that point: 1.672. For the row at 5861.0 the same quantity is 1.882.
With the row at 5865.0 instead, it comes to 1.892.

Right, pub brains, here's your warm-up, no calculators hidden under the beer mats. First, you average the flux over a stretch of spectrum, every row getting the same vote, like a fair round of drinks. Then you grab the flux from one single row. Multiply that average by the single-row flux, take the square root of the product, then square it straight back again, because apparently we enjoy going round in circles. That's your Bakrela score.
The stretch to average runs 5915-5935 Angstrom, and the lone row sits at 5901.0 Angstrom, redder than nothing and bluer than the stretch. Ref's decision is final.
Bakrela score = 2.99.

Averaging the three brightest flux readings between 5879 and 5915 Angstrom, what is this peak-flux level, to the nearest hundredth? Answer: 2.01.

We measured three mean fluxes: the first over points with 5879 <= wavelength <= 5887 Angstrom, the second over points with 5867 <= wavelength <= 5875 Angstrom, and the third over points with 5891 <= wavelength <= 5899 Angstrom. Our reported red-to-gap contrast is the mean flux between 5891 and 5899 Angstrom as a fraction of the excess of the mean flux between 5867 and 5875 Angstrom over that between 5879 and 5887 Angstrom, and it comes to 15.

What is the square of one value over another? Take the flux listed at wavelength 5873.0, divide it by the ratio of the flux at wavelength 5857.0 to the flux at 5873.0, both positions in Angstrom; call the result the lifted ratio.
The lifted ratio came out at 2.9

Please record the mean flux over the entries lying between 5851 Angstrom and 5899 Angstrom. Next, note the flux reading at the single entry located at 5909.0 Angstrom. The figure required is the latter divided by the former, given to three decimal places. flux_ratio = 0.975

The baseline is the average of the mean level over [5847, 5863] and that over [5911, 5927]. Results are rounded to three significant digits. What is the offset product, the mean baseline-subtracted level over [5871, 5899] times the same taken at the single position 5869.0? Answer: 0.139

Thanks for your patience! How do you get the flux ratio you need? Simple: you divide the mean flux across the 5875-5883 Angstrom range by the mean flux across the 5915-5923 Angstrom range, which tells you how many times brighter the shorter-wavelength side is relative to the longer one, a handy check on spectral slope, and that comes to 1.33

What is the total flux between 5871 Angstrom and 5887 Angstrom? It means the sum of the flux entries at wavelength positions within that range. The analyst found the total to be 8.6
